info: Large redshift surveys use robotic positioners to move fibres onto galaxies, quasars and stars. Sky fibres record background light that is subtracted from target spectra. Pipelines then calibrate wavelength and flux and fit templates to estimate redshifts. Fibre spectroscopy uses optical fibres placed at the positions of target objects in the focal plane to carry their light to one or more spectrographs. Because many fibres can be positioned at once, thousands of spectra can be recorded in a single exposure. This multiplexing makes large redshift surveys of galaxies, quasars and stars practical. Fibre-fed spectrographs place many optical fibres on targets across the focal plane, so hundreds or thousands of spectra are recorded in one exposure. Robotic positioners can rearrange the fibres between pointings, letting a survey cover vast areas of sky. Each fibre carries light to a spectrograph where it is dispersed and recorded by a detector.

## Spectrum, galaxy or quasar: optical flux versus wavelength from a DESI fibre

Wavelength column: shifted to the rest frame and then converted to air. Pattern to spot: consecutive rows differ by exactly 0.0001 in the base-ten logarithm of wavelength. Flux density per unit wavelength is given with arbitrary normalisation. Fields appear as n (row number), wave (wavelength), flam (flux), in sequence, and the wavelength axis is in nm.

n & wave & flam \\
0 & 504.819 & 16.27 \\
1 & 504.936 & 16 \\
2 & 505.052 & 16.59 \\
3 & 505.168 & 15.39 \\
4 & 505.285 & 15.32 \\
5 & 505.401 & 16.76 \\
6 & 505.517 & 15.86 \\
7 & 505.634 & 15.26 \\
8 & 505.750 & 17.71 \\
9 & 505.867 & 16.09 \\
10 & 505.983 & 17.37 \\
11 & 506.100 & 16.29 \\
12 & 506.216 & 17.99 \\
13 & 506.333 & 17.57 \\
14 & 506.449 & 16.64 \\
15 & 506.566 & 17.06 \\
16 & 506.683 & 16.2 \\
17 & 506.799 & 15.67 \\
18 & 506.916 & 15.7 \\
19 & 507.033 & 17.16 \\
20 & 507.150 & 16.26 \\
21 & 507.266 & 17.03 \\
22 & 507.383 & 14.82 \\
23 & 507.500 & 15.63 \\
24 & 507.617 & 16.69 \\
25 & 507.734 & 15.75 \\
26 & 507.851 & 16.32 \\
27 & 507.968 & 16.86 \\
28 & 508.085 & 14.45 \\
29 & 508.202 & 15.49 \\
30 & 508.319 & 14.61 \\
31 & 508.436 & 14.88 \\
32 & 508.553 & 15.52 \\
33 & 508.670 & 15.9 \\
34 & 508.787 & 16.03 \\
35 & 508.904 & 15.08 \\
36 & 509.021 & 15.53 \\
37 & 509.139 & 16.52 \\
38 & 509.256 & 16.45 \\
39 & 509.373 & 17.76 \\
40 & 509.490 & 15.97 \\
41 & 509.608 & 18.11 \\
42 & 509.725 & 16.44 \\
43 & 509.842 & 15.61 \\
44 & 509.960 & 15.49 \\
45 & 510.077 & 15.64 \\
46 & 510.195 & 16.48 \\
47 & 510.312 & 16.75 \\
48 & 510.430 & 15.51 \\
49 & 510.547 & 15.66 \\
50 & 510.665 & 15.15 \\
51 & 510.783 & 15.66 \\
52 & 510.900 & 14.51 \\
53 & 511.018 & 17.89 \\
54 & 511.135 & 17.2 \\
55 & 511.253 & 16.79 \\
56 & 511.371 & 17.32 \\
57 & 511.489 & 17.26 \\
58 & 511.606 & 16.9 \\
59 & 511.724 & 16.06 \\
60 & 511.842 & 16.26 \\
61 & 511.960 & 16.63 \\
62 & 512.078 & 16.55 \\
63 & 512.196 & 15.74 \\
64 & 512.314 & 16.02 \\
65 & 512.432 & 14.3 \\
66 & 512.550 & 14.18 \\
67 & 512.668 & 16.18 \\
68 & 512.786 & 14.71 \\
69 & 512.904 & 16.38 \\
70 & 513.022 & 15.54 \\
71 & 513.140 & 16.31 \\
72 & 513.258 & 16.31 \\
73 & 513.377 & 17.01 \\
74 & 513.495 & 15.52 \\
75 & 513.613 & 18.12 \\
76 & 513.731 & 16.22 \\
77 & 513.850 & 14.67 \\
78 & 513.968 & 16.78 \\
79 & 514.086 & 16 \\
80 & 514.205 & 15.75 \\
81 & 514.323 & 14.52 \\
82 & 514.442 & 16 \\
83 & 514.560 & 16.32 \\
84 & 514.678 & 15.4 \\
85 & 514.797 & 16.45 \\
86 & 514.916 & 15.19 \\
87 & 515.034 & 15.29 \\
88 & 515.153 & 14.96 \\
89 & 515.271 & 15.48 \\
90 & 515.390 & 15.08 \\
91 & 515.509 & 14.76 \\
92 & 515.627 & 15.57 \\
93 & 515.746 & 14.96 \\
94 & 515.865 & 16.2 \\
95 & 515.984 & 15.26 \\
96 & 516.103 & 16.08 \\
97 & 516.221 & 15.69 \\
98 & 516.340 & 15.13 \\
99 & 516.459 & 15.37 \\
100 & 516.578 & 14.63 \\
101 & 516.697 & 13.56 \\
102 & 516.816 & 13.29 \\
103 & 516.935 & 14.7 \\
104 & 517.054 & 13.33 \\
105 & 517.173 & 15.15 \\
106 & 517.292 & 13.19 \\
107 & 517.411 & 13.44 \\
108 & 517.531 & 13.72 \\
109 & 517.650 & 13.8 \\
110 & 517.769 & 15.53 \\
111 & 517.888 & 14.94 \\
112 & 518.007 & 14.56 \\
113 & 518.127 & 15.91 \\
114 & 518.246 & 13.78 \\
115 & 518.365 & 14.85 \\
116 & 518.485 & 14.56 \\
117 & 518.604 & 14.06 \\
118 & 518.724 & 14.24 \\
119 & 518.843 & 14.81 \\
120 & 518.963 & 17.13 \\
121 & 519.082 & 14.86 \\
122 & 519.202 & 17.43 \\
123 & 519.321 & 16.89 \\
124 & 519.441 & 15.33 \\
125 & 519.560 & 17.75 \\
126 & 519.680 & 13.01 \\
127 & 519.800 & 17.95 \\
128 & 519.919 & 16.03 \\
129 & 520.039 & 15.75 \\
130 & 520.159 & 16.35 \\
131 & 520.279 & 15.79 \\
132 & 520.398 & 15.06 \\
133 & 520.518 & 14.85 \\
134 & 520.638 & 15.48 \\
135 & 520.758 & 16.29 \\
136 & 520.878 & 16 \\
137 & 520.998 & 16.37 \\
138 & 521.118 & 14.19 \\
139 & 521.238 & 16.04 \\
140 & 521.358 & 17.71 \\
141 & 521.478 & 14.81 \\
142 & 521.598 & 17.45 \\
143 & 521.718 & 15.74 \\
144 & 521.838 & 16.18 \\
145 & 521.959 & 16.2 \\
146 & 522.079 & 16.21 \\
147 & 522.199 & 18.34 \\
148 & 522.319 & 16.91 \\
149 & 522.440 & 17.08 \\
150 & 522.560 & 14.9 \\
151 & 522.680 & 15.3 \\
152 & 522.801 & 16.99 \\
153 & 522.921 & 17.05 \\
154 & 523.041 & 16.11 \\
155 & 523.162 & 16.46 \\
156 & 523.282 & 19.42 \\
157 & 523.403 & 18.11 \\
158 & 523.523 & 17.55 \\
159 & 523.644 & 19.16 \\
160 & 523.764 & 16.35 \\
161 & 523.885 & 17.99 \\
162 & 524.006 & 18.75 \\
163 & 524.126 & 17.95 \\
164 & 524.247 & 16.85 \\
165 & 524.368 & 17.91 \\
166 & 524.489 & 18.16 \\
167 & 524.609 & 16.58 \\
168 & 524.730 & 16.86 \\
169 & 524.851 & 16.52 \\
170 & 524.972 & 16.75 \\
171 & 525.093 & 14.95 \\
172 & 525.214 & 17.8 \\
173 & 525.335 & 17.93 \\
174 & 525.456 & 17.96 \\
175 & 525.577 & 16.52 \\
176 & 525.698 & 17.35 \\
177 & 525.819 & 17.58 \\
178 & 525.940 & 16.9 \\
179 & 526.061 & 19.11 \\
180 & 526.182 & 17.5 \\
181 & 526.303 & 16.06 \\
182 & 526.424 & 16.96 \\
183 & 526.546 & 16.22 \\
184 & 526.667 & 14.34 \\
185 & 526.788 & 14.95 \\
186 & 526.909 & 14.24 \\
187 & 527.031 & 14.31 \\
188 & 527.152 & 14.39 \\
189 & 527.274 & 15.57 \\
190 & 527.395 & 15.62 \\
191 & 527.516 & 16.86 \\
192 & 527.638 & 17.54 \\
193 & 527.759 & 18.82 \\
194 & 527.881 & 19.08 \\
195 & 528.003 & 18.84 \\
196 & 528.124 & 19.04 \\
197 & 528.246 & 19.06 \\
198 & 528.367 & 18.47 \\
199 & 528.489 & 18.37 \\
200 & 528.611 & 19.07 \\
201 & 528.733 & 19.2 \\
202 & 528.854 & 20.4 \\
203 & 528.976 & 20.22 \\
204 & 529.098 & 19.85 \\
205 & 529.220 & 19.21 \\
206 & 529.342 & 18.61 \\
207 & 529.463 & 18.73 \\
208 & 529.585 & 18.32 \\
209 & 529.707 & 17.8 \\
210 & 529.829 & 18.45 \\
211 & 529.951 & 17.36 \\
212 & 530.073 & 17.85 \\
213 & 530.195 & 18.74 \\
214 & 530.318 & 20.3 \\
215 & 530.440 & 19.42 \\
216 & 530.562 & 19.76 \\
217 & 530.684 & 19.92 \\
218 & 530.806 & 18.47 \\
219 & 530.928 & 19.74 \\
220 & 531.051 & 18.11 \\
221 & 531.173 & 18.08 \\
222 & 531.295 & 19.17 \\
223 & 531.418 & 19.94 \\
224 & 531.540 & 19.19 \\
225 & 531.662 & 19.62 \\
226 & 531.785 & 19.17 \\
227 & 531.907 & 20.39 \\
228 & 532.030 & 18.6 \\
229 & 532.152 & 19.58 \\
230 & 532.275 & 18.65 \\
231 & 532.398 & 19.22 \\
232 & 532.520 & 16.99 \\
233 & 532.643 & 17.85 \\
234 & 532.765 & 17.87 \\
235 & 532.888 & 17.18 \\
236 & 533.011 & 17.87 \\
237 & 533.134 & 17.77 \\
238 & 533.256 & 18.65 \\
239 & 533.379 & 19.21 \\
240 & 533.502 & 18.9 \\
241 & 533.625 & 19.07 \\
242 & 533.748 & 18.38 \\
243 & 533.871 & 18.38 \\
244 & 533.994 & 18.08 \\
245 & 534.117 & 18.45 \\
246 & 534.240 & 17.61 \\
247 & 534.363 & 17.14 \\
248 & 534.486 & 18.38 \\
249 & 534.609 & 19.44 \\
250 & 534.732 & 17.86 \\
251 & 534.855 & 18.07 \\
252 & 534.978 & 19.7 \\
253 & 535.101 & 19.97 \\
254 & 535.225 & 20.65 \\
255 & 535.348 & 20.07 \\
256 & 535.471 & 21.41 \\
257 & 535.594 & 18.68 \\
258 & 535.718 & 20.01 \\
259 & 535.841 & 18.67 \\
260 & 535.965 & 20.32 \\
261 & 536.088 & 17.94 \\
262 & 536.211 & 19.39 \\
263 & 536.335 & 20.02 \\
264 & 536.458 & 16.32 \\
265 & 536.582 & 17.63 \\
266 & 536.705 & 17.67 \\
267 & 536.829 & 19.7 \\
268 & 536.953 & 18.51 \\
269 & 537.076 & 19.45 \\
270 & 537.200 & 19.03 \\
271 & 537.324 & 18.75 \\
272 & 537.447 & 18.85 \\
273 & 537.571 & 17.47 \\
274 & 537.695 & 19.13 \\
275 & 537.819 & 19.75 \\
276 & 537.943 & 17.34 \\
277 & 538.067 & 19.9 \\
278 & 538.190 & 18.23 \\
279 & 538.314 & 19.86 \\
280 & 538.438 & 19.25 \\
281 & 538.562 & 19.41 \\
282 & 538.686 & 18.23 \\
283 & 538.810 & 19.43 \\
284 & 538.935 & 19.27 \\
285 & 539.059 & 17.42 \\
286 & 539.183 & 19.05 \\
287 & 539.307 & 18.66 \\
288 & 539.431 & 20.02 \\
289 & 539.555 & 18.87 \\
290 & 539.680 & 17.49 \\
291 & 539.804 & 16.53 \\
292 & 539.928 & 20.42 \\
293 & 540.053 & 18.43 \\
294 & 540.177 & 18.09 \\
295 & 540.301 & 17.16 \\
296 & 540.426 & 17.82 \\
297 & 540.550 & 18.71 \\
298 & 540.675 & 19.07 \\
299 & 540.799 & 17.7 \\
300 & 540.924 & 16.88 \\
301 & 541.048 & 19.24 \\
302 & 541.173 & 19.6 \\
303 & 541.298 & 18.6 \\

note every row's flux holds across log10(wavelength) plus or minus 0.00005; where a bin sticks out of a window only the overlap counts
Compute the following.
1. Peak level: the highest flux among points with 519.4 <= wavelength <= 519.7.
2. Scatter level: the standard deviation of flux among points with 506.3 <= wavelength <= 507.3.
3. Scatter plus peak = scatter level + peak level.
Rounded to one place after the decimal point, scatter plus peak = 18.4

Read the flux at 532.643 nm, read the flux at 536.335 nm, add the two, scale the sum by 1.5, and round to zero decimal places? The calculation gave 57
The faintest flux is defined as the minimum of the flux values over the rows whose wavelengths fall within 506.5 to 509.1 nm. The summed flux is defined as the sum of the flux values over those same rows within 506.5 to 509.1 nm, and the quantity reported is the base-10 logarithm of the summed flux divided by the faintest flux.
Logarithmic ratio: 1.4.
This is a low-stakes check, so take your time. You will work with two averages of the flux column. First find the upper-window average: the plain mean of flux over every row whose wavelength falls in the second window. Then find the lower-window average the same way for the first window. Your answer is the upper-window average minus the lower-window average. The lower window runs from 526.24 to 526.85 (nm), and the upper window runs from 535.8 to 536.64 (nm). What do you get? 2.9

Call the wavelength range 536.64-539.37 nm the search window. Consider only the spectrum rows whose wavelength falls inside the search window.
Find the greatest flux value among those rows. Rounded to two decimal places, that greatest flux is 19.90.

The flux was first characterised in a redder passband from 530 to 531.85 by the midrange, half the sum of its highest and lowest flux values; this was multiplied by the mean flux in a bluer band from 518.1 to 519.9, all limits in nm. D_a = 296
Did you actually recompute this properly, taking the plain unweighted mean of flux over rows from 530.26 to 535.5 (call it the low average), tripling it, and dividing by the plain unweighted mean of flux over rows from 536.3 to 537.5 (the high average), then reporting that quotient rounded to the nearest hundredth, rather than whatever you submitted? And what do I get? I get 3.05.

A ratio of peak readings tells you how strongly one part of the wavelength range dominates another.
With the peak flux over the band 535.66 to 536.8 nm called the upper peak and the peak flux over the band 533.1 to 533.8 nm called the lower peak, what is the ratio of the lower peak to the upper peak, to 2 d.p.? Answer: 0.95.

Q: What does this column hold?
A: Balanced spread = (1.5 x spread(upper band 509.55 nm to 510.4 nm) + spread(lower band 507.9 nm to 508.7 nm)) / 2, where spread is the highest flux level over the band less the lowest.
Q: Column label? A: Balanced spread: 3.2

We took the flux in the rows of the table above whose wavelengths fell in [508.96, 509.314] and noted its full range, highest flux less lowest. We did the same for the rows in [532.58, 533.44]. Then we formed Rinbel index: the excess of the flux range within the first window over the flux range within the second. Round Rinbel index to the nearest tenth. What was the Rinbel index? -1.0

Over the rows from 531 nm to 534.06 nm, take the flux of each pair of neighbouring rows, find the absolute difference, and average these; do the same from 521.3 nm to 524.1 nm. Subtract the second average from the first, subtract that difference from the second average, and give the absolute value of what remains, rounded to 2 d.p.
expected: 1.92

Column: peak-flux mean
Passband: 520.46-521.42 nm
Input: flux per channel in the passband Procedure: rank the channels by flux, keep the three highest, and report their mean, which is 16.8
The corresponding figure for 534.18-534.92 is 18.6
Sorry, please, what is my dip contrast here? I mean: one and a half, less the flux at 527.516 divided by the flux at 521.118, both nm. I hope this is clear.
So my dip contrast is 0.31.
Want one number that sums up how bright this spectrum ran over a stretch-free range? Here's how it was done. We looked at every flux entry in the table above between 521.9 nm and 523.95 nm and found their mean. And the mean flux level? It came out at 17.1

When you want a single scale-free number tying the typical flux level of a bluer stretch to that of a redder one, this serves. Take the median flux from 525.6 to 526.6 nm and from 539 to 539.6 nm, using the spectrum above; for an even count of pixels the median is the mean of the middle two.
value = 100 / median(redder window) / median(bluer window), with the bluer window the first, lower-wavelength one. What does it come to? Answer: 0.309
